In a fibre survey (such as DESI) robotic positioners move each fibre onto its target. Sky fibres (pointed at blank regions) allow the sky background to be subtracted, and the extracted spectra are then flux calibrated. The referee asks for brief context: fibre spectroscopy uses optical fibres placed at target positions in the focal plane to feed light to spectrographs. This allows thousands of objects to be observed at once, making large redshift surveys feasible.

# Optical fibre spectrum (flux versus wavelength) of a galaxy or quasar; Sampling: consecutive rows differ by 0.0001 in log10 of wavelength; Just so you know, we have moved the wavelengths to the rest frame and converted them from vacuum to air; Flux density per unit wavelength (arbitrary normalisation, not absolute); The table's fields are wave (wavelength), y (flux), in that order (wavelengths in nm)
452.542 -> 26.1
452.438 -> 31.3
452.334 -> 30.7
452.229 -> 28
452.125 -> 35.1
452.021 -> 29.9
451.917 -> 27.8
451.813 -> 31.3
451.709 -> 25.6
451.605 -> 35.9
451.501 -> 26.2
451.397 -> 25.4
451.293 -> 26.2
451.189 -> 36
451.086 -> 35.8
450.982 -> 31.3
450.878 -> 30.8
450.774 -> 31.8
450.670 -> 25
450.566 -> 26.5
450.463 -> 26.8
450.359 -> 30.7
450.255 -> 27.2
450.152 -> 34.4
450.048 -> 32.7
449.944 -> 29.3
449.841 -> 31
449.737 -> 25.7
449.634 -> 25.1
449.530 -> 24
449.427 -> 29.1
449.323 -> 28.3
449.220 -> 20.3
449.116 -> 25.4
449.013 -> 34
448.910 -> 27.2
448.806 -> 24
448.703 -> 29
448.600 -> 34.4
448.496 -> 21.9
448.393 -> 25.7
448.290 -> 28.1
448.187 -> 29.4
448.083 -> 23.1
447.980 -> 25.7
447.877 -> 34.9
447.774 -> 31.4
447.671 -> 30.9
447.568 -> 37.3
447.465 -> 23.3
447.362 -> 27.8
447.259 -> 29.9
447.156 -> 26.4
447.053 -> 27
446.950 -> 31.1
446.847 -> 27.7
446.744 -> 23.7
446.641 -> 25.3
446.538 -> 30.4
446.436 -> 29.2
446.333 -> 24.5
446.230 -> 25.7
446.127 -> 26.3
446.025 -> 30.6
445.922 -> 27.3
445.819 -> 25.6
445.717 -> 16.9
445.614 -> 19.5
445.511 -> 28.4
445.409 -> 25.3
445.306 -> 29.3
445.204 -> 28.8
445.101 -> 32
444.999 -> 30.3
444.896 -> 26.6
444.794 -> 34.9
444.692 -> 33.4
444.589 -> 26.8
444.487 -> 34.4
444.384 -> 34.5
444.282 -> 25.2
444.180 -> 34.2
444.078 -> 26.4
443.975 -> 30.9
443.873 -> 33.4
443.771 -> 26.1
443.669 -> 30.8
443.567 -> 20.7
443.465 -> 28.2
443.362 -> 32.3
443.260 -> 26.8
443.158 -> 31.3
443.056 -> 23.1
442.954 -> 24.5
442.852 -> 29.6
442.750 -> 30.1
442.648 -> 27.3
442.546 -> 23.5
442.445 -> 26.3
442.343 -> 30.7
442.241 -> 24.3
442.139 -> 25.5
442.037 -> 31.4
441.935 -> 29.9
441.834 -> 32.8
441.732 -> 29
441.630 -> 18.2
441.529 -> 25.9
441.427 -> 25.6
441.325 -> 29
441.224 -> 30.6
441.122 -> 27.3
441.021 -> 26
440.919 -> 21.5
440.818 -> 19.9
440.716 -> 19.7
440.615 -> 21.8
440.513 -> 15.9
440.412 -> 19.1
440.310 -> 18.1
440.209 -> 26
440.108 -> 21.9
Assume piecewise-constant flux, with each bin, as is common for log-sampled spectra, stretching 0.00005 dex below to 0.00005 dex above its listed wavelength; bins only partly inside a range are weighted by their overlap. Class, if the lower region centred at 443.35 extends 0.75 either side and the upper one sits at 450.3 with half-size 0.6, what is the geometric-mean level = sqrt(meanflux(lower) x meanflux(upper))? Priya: 28.7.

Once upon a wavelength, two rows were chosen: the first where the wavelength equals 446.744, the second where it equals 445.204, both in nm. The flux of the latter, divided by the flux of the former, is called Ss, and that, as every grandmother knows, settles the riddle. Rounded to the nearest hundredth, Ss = 1.22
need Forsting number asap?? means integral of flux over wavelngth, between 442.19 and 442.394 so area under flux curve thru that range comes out 5.6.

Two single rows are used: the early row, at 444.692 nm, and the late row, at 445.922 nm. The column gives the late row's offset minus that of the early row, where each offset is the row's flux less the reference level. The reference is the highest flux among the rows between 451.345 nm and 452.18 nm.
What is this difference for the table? -6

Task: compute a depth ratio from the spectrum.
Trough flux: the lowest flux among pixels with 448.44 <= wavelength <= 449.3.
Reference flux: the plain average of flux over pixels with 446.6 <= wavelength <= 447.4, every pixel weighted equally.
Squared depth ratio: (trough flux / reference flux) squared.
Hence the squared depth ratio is 0.55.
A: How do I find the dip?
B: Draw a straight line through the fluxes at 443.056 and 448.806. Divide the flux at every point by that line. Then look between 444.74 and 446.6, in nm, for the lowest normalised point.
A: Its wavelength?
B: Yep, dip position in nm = 445.717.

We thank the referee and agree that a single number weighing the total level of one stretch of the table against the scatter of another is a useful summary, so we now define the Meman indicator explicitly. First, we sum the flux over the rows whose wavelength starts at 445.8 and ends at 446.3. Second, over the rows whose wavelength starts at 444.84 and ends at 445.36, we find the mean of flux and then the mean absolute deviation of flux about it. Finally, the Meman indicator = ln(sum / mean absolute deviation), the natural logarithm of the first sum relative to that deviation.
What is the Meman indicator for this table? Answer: 4.57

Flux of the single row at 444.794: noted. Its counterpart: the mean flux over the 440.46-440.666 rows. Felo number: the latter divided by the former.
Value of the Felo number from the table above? 0.54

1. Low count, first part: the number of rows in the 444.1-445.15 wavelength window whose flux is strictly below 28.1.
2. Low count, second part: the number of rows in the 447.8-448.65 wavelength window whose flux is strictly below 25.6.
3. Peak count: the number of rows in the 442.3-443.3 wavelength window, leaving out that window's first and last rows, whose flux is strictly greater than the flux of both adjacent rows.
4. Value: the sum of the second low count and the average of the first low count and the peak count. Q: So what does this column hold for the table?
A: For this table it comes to 4.5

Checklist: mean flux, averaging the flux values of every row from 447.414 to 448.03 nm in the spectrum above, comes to 30.6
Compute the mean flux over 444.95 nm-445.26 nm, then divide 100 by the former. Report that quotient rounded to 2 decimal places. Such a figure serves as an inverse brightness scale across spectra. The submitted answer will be 3.29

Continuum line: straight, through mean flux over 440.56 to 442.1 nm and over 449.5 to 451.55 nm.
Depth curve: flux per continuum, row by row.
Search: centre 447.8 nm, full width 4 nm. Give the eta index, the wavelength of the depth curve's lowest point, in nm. 449.220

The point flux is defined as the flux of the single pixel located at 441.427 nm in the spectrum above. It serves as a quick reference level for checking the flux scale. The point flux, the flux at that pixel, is 25.6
